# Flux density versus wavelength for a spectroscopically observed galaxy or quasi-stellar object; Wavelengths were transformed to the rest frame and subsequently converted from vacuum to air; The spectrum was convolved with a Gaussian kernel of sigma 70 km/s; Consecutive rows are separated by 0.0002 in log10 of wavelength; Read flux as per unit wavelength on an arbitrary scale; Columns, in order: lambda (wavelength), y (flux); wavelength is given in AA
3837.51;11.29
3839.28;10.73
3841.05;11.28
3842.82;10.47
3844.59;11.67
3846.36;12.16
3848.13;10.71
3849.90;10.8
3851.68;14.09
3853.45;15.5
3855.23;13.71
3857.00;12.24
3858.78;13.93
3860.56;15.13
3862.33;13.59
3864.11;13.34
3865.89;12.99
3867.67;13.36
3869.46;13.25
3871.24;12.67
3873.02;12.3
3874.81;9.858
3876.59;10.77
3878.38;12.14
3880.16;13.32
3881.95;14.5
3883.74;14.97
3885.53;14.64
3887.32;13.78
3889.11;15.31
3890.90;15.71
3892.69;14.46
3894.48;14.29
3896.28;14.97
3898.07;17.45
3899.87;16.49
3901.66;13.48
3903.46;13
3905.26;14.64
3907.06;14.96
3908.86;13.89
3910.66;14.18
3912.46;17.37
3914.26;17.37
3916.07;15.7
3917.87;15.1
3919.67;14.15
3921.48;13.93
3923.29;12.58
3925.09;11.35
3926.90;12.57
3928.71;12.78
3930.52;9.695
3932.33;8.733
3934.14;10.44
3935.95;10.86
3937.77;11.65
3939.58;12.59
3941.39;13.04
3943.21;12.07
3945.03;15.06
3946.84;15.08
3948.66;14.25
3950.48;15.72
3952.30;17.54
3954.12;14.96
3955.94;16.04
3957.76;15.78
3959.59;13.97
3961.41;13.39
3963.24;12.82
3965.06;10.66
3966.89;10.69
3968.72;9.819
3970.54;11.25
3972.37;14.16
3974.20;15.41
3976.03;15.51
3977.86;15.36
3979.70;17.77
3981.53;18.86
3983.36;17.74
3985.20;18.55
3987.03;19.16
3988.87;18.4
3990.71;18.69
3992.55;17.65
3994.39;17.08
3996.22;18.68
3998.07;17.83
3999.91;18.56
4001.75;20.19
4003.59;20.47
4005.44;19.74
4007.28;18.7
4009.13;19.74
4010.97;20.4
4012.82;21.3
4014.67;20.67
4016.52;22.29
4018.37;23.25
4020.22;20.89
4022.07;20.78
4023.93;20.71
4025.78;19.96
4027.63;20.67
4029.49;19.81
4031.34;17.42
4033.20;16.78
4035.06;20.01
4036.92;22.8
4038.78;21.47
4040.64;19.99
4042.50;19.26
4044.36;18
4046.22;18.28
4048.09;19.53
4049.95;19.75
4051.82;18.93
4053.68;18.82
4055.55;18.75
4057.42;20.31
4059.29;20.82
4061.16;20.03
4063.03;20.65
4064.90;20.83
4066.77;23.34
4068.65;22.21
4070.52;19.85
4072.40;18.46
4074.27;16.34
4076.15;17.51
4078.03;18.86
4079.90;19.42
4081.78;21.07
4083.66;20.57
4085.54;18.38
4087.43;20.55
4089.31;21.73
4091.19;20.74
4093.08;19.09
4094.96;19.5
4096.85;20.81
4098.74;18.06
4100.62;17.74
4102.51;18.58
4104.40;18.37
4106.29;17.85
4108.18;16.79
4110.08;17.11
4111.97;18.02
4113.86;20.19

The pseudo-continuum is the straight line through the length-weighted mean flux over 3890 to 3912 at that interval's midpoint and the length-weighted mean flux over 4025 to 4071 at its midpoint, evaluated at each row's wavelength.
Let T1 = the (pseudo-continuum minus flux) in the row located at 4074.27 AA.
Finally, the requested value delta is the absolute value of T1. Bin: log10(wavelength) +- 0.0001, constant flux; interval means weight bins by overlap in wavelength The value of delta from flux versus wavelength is 4.5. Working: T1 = 4.5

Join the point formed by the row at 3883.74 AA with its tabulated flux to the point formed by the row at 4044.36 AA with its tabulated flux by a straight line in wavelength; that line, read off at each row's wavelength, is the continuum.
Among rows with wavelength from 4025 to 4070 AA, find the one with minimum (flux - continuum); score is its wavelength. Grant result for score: 4033.20 AA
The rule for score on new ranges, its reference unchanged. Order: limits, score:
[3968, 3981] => 3968.72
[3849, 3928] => 3874.81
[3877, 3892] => 3878.38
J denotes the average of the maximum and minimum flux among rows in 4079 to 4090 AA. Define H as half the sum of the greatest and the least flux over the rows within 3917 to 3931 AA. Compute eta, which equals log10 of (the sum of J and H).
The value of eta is 1.51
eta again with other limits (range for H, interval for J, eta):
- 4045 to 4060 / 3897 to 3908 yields 1.54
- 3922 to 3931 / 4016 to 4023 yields 1.52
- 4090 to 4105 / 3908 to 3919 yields 1.54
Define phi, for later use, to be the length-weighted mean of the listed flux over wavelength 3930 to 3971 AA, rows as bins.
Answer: 12.9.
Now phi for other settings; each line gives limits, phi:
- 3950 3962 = 15.4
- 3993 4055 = 19.8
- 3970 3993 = 16.9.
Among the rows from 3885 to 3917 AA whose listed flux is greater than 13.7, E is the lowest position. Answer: 3885.53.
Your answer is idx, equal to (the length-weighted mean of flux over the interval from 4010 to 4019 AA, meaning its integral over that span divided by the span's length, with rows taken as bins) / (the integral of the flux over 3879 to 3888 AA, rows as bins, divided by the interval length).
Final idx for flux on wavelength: 1.5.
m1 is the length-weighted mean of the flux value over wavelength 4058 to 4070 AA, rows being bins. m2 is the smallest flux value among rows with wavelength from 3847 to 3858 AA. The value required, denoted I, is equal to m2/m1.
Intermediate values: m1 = 21.2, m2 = 10.71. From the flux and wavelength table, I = 0.50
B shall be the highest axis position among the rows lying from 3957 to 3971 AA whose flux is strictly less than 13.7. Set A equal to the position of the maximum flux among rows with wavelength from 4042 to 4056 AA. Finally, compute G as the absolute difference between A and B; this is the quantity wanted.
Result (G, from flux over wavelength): 79.4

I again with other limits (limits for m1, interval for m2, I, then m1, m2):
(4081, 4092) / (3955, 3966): 0.52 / 20.5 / 10.66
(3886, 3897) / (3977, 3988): 1.04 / 14.7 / 15.36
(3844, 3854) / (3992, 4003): 1.38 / 12.4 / 17.08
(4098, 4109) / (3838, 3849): 0.58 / 17.9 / 10.47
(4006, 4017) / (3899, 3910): 0.64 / 20.4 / 13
